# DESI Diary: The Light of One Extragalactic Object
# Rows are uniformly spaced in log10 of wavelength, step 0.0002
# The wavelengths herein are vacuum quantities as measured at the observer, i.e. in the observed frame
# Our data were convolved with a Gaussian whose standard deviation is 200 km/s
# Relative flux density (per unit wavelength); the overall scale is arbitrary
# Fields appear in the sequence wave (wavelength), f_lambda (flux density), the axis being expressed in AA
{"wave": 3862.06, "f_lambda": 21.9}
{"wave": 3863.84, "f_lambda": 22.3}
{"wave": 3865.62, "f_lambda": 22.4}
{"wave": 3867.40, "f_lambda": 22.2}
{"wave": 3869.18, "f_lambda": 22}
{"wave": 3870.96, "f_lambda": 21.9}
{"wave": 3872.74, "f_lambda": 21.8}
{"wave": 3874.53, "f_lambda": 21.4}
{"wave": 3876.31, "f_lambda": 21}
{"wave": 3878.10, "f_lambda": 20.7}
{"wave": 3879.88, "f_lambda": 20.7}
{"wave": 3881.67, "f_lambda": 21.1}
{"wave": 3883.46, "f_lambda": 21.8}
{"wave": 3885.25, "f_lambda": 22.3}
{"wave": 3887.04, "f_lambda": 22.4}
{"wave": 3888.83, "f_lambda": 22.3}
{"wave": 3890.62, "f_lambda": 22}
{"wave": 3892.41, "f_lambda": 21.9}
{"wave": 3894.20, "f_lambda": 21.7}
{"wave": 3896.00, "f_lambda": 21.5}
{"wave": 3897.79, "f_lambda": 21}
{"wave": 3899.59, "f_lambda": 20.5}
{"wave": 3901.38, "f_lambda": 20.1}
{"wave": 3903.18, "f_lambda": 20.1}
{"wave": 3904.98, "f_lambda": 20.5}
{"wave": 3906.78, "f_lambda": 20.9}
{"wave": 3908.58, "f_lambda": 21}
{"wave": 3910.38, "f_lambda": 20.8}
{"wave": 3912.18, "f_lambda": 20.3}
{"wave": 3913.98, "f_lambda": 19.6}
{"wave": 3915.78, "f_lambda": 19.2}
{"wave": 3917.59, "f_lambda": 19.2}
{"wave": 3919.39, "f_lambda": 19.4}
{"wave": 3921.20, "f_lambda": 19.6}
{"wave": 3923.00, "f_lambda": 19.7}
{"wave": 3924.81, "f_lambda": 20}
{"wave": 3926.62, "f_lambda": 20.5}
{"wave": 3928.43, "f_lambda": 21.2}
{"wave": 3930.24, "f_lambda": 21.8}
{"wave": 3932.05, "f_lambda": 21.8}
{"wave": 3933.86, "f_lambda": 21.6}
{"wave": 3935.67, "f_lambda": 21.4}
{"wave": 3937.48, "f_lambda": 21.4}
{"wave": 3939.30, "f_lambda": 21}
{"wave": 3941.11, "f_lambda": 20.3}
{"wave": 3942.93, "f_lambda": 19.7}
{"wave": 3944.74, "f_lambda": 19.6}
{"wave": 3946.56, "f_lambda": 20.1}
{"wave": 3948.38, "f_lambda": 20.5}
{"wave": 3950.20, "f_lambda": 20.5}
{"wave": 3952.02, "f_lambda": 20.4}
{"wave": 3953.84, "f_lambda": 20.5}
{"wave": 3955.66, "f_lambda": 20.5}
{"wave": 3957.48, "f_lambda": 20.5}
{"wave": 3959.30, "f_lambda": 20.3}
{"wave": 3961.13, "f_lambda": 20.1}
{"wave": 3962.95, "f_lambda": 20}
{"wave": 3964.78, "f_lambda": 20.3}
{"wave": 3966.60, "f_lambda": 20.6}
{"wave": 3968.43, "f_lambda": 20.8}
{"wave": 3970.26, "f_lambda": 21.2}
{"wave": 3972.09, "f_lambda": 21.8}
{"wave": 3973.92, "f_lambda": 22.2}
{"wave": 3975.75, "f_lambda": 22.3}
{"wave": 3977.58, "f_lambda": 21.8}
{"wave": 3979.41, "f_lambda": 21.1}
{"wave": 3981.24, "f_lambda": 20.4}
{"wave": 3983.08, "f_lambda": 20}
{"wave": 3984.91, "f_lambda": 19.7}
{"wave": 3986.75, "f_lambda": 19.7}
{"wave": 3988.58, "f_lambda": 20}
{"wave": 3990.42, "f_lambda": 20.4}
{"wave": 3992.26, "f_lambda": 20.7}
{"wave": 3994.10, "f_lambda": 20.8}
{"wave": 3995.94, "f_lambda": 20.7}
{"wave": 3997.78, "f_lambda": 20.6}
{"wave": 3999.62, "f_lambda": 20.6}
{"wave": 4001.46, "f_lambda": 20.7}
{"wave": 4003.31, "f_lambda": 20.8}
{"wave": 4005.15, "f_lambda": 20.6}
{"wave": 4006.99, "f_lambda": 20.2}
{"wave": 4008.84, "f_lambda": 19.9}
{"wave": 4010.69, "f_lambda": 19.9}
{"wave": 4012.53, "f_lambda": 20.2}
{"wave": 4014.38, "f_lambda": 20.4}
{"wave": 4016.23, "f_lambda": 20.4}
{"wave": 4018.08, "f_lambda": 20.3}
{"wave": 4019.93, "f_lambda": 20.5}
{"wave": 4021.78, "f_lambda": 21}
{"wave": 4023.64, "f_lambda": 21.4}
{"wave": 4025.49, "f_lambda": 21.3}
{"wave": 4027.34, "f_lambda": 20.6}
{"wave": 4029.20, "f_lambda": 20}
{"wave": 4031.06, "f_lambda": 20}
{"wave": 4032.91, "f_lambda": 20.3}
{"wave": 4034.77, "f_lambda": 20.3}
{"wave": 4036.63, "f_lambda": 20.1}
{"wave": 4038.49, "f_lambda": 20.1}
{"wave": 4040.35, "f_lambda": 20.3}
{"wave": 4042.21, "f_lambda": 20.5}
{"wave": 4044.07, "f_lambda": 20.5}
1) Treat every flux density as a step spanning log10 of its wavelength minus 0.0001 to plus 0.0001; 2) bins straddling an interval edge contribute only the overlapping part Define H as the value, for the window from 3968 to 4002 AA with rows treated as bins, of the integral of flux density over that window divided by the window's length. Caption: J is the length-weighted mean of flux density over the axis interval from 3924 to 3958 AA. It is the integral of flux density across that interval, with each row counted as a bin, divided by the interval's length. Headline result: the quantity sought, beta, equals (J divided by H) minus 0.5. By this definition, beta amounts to 0.494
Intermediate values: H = 20.8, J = 20.7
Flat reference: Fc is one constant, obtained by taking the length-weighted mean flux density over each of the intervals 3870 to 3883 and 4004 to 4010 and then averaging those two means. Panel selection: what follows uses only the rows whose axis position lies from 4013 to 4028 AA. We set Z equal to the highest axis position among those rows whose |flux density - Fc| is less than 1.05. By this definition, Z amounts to 4027.34 AA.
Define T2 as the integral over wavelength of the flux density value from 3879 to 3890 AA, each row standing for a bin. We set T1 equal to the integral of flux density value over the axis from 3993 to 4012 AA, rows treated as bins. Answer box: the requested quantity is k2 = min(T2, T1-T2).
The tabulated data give 150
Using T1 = 389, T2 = 239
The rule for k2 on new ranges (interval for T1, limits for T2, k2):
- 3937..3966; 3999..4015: 264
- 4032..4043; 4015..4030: -87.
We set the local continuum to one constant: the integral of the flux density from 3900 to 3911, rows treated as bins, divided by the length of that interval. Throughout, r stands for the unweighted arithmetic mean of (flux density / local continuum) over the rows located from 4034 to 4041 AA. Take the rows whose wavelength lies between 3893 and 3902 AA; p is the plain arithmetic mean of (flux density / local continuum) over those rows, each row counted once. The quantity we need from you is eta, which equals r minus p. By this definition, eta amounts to -0.04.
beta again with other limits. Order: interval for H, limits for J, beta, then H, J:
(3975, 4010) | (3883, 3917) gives 0.522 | 20.6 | 21.0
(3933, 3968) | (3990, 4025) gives 0.502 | 20.5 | 20.5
